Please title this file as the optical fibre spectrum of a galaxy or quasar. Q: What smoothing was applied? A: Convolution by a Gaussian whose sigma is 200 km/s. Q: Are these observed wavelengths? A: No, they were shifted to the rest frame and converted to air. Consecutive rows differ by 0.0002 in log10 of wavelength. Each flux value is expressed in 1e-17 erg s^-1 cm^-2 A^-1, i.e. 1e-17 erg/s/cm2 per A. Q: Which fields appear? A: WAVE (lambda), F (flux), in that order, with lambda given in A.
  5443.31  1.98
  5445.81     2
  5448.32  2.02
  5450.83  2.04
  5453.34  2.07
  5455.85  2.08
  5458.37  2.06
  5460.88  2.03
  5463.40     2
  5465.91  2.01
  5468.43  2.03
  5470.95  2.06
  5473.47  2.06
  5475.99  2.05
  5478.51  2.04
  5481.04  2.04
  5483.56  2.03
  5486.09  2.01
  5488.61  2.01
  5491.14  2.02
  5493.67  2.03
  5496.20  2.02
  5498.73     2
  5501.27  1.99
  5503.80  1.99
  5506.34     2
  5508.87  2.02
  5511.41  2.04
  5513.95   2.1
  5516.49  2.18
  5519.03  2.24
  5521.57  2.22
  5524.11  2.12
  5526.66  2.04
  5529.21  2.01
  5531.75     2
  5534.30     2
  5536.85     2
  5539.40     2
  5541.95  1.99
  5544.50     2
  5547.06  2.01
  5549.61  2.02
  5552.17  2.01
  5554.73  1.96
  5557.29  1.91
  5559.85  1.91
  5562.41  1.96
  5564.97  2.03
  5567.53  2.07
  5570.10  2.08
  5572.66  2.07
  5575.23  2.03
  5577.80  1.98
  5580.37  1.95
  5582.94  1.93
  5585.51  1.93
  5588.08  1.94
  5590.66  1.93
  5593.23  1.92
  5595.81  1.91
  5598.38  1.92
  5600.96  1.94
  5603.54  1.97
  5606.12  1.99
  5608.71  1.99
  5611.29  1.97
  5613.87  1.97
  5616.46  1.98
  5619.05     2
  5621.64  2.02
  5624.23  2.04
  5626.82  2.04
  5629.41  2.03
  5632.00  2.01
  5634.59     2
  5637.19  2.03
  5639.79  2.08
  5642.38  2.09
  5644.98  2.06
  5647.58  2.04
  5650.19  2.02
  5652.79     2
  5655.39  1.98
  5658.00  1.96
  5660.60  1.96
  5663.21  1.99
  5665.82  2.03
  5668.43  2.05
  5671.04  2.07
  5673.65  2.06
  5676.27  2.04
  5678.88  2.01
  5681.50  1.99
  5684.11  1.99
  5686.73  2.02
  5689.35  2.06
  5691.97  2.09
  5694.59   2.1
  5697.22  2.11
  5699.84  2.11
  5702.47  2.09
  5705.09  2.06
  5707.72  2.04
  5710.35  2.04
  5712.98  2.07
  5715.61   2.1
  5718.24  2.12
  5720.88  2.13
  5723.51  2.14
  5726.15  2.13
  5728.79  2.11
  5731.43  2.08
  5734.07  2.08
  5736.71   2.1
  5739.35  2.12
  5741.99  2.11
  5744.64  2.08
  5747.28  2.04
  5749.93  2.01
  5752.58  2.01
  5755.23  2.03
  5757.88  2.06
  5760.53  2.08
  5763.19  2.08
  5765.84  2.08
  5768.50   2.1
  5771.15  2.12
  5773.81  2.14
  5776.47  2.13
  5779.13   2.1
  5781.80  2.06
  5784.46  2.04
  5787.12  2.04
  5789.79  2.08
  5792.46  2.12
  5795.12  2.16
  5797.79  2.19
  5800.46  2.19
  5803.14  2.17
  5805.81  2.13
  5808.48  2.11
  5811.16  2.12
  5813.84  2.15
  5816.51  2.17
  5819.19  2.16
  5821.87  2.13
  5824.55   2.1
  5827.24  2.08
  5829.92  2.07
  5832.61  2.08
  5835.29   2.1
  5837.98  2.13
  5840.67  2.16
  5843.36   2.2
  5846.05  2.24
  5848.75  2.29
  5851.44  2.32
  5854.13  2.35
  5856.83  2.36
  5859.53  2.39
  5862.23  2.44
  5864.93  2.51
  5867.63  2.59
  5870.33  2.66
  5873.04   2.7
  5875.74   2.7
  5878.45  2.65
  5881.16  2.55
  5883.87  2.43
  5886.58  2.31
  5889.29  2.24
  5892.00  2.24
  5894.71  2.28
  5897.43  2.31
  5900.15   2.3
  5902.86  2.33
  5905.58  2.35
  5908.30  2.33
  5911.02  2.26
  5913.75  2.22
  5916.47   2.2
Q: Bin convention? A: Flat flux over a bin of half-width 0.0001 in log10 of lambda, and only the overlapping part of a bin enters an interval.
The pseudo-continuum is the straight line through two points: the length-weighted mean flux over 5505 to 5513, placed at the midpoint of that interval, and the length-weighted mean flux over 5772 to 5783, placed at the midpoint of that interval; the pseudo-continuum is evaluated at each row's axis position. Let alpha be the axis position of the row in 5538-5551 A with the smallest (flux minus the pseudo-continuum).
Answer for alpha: 5541.95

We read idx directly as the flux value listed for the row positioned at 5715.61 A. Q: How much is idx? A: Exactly 2.1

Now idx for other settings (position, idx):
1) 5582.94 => 1.93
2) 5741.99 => 2.11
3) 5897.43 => 2.31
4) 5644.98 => 2.06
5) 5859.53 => 2.39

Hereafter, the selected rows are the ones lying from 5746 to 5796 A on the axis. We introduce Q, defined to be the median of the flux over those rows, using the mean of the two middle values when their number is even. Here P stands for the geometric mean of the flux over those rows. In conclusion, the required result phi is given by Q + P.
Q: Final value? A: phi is 4.16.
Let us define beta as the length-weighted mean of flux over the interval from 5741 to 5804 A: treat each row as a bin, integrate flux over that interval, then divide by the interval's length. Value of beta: 2.09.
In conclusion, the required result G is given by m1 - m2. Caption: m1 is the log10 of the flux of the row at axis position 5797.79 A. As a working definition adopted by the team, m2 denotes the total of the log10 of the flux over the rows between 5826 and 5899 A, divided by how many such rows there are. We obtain -0.03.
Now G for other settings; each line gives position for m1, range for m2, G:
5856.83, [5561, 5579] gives 0.07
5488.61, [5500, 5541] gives -0.01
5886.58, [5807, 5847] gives 0.03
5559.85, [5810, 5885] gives -0.08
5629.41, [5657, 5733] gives -0.01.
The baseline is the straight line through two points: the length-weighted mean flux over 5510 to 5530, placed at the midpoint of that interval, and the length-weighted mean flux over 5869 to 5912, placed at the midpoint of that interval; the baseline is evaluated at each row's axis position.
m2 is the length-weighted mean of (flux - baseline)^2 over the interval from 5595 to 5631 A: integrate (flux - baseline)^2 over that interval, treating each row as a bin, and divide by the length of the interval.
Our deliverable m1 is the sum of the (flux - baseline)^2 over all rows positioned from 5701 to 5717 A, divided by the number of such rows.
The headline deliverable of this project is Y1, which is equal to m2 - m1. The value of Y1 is 0.003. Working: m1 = 0.042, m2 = 0.045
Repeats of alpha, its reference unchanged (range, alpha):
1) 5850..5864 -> 5851.44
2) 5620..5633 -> 5632.00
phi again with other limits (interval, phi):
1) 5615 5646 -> 4.06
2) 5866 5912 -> 4.75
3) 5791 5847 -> 4.27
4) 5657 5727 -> 4.12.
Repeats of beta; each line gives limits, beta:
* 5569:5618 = 1.97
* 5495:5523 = 2.07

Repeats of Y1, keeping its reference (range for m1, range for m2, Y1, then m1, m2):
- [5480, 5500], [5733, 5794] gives 0.051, 0.006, 0.057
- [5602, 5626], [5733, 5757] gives 0.016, 0.041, 0.058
